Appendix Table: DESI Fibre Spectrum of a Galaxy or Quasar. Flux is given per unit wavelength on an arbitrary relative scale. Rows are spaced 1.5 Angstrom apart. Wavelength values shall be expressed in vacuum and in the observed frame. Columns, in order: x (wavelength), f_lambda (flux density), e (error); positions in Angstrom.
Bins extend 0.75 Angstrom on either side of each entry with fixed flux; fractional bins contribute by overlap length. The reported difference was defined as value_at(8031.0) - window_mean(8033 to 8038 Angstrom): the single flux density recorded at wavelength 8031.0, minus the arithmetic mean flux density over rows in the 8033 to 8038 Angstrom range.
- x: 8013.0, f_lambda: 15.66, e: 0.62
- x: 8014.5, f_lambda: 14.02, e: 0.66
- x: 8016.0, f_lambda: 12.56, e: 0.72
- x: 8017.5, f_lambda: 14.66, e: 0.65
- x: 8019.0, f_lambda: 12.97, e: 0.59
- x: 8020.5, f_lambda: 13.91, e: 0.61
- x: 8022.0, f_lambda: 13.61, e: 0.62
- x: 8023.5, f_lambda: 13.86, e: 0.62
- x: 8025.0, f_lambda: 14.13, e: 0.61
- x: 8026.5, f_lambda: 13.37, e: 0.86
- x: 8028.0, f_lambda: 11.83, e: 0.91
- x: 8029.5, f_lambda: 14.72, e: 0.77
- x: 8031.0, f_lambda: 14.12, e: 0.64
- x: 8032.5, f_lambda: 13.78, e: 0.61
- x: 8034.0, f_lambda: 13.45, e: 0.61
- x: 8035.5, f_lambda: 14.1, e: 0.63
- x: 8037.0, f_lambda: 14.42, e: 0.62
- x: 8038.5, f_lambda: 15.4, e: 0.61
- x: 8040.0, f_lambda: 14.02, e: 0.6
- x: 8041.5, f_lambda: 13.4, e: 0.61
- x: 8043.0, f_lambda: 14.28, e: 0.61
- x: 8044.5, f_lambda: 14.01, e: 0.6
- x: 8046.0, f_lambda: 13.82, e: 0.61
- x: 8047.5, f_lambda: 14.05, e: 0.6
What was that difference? 0.1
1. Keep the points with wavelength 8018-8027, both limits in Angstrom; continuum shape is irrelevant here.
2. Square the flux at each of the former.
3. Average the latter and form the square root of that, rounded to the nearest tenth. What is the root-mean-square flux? 13.6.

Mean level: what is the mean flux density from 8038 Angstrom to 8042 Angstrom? 14.3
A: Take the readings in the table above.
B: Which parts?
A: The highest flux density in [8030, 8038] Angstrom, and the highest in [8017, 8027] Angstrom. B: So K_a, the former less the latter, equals -0.24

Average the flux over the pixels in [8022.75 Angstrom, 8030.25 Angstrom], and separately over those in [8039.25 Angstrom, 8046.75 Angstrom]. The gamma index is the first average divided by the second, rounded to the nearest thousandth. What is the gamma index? 0.977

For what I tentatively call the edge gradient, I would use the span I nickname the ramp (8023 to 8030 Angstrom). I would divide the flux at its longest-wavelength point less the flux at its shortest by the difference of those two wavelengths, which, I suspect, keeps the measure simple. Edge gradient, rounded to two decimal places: 0.14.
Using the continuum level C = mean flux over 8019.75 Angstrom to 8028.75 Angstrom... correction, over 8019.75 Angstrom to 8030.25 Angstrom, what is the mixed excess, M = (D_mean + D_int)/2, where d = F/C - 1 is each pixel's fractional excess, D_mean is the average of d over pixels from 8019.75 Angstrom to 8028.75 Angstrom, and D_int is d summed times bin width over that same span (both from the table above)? -0.066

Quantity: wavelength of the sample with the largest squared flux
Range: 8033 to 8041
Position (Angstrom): 8038.5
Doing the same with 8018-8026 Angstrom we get 8025.0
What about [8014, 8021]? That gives 8017.5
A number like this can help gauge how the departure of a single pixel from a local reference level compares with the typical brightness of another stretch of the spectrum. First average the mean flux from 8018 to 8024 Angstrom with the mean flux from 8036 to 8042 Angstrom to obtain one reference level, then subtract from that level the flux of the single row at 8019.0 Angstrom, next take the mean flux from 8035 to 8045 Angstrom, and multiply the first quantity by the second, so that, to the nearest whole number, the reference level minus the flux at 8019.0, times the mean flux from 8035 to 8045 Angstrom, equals 14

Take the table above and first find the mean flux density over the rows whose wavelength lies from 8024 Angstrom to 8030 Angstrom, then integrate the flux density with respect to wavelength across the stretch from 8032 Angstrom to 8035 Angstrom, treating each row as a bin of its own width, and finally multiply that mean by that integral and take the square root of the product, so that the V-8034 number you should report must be 23.5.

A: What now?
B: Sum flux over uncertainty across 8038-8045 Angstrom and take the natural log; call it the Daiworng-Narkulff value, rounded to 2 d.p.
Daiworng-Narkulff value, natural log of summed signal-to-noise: 4.77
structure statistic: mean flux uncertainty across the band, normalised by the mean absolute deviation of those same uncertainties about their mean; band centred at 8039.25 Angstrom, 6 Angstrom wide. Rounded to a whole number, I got 122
